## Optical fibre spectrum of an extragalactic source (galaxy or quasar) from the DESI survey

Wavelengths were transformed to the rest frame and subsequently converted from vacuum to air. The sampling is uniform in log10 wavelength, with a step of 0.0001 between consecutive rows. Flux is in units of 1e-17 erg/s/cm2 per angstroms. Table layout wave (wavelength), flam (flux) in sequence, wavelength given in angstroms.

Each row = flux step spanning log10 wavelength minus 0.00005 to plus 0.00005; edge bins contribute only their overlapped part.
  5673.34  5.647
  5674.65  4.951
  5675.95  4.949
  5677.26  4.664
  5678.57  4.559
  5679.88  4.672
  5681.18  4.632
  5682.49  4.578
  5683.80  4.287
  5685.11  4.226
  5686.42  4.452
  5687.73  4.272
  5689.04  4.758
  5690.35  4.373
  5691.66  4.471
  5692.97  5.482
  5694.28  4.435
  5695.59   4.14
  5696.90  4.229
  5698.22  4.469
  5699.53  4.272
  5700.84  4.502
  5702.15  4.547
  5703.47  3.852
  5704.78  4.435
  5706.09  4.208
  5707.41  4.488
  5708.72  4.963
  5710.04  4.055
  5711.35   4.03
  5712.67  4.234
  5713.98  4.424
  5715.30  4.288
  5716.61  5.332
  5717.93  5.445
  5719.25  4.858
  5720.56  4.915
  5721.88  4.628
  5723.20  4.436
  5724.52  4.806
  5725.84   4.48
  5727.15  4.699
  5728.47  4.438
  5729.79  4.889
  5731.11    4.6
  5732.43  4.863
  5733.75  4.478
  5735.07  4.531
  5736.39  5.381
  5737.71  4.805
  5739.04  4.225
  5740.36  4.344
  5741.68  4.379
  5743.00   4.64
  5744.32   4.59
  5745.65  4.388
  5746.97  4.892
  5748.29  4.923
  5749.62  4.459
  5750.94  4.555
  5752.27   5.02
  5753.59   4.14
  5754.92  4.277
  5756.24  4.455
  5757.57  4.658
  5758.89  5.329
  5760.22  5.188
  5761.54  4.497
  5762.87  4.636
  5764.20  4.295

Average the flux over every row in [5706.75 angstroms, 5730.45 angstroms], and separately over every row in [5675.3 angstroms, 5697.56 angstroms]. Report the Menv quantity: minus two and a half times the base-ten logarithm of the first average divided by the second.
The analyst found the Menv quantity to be -0.02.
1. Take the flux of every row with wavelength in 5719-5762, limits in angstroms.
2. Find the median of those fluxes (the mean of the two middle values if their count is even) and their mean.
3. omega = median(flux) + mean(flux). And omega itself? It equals 9.26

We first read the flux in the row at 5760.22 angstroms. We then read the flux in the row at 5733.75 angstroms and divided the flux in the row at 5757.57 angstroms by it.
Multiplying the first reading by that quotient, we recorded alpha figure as 5.4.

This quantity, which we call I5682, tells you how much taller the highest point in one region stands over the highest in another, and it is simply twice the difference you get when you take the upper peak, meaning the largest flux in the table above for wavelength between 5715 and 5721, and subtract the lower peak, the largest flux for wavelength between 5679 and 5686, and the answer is 1.5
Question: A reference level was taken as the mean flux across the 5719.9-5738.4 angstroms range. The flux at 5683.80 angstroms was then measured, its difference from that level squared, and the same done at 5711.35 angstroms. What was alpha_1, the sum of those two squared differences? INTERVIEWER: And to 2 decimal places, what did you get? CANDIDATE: 0.64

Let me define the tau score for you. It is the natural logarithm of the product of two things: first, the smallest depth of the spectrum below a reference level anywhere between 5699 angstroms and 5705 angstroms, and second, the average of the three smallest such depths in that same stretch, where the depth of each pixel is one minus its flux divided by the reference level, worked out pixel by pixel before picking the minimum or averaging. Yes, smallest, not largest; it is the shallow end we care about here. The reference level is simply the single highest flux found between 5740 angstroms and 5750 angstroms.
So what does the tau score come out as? -5.01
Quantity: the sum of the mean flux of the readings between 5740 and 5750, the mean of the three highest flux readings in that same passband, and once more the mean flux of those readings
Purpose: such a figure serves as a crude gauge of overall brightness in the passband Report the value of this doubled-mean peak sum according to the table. 14.0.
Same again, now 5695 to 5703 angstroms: 13.2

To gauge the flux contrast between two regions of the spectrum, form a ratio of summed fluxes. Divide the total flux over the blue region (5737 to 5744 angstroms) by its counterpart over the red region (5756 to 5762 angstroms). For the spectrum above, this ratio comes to 0.93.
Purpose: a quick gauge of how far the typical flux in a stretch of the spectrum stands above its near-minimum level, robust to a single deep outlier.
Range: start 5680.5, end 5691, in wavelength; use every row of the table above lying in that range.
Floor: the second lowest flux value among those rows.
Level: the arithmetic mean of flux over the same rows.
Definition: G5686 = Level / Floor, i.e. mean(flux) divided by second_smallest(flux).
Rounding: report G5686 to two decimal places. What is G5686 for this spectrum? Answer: 1.04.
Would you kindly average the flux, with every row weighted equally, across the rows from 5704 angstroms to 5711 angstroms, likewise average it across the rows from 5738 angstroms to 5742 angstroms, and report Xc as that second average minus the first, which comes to -0.1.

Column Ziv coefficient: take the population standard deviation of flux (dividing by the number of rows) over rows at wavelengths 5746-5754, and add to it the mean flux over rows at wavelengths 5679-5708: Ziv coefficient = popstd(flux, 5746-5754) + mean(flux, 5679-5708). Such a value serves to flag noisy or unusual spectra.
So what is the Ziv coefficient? 4.75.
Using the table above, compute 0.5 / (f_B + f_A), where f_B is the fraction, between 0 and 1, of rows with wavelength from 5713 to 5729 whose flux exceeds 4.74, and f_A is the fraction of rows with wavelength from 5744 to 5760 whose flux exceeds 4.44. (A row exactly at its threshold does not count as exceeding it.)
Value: 0.43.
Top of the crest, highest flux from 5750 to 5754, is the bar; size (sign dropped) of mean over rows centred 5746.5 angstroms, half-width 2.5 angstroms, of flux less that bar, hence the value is 0.32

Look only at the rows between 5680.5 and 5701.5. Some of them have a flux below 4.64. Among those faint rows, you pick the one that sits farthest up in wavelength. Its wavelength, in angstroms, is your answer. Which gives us 5700.84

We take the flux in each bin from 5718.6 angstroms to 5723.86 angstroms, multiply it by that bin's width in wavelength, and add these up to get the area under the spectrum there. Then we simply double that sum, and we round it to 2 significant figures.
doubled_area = 50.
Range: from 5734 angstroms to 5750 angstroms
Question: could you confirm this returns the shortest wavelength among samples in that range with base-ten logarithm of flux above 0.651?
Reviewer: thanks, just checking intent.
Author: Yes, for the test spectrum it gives 5735.07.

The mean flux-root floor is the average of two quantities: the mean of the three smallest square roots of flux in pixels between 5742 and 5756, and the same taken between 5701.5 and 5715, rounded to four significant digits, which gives 2.030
